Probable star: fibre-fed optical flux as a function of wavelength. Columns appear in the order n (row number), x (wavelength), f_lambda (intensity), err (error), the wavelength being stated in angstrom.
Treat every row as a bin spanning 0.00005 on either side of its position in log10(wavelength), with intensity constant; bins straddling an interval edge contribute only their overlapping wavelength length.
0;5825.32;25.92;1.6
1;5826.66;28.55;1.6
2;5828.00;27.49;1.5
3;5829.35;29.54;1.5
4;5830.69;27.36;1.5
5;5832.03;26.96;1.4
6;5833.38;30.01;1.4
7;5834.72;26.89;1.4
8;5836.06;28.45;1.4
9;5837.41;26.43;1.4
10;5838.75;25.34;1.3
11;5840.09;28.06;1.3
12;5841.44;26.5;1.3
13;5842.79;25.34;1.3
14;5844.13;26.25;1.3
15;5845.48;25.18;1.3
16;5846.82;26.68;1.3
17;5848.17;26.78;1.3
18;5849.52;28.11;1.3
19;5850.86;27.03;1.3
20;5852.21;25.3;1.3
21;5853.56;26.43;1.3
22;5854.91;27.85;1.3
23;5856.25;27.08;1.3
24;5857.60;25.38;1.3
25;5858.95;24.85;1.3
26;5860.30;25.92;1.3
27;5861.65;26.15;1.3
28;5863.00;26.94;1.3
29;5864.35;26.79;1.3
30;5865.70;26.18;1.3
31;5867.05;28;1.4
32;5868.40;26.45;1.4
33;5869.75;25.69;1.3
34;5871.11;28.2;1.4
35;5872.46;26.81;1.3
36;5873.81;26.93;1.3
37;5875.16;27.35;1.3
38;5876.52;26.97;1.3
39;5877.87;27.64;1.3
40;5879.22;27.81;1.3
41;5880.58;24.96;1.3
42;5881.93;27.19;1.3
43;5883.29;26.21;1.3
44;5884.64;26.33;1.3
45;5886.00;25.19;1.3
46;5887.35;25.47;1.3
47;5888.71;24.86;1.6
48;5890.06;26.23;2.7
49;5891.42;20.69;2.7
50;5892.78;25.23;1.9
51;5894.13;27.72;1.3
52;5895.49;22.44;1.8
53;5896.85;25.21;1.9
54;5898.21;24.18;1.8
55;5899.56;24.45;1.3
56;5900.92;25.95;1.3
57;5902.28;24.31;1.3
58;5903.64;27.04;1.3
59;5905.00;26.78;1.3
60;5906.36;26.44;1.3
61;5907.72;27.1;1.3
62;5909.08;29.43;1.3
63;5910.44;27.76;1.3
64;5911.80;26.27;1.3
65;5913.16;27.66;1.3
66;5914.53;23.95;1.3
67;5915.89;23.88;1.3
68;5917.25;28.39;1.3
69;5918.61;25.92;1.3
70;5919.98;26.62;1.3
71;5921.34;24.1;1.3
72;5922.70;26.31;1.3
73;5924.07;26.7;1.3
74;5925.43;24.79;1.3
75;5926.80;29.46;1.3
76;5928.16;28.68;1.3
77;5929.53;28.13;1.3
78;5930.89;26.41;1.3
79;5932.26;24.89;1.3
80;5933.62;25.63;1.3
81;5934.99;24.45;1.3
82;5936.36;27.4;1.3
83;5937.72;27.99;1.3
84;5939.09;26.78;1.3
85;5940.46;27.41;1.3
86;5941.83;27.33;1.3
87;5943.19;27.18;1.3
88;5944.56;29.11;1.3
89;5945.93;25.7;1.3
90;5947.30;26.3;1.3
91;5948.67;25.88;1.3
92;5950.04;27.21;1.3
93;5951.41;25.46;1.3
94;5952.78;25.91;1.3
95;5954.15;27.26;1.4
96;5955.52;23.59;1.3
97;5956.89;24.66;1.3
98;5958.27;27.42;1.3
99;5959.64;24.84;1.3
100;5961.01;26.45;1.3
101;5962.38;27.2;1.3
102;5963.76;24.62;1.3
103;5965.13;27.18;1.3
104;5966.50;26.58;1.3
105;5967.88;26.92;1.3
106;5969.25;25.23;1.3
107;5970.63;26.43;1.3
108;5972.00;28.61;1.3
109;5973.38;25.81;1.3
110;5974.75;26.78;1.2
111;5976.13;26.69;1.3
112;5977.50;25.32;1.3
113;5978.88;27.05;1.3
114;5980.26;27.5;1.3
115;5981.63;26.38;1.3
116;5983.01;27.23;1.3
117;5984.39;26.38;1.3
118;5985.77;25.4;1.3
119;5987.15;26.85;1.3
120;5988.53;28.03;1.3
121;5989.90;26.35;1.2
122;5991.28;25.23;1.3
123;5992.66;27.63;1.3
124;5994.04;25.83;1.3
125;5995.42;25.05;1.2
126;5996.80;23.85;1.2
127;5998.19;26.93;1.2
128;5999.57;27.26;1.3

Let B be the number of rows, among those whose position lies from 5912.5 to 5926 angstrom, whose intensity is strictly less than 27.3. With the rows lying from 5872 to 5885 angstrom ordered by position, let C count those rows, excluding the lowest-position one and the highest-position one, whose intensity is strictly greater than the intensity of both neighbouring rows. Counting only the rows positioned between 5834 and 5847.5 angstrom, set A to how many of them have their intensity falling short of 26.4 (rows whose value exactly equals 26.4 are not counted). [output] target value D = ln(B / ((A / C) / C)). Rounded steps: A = 4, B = 8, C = 3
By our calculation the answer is 2.9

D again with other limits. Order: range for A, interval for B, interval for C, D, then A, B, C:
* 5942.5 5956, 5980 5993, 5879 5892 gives 2.9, 6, 7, 4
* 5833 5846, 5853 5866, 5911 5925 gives 3.0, 4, 9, 3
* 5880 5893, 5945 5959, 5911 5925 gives 2.2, 9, 9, 3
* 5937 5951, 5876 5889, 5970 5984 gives 3.2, 3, 8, 3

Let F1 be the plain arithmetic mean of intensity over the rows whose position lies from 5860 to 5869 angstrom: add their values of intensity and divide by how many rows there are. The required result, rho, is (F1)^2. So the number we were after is 709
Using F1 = 26.6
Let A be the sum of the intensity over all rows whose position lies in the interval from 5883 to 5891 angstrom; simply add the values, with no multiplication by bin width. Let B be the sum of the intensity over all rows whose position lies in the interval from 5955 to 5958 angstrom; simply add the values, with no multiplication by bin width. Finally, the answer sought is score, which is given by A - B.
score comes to 106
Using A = 154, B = 48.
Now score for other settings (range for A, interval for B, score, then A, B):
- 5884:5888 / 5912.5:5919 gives -53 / 77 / 130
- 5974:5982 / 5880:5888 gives 4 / 160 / 155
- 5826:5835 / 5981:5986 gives 91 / 197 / 105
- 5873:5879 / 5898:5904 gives -17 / 109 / 126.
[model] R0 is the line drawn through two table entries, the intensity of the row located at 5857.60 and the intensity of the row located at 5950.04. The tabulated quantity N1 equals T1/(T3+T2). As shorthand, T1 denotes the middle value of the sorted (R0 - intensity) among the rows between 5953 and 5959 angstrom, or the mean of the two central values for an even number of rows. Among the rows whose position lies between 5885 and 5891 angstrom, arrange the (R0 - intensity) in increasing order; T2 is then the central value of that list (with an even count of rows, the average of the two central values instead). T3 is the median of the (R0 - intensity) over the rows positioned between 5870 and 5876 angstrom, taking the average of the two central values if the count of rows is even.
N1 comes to -1.7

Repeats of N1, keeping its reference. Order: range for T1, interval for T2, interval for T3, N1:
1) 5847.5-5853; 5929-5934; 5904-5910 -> -6.9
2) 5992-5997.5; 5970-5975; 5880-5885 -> 3.9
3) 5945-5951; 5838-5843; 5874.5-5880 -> -0.4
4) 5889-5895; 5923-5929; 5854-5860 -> -0.2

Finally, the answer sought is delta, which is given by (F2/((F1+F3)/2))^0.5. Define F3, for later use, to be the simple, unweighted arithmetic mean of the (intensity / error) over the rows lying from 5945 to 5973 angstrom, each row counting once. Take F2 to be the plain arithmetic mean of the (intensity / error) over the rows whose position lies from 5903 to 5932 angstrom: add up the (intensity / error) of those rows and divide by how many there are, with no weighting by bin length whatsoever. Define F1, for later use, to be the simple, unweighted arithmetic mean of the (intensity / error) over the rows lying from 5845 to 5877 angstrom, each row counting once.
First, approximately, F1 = 20.3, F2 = 20.6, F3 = 20.1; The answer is 1.01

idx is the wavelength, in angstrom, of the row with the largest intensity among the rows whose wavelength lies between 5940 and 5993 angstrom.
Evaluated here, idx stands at 5944.56 angstrom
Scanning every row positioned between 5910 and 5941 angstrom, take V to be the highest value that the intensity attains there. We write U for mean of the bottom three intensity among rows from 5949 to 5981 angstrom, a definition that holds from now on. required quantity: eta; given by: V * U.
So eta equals 716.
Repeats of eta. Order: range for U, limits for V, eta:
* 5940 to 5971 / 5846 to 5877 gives 685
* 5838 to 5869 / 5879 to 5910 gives 739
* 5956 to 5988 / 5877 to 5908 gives 687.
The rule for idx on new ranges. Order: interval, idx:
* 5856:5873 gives 5871.11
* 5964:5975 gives 5972.00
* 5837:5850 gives 5849.52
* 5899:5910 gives 5909.08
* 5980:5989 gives 5988.53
